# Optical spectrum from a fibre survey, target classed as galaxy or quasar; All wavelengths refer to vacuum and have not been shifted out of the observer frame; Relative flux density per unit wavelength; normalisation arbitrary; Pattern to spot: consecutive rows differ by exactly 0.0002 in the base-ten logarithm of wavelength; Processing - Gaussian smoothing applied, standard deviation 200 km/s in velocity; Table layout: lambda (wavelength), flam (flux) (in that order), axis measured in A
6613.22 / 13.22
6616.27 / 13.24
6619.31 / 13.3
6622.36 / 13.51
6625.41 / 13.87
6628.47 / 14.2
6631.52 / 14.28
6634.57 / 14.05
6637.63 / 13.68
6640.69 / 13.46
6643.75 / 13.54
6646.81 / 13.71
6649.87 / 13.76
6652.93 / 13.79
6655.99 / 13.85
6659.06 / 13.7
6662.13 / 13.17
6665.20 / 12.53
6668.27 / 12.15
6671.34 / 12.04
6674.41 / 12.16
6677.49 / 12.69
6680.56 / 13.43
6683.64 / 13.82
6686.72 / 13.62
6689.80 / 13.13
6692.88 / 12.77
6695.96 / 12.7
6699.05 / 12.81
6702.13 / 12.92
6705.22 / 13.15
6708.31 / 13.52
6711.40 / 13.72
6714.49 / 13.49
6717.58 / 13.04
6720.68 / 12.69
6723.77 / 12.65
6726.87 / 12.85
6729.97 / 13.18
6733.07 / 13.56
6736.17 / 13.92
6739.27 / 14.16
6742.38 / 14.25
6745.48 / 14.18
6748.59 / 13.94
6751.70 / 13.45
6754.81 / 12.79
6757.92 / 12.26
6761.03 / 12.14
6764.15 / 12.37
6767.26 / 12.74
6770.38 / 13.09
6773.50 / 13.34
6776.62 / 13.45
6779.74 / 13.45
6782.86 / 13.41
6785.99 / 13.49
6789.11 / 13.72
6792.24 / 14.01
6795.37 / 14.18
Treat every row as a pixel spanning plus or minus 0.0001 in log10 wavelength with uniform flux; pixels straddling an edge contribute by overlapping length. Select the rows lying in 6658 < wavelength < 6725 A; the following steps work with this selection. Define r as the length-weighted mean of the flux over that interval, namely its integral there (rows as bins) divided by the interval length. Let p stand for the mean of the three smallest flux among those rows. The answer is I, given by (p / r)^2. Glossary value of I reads 0.870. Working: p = 12.1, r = 13.0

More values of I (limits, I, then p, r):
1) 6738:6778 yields 0.858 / 12.3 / 13.2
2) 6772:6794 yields 0.977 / 13.4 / 13.6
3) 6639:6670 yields 0.892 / 12.6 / 13.4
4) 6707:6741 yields 0.910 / 12.7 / 13.3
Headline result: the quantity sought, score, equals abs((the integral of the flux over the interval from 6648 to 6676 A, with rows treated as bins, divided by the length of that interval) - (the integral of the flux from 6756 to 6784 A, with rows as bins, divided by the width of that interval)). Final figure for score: 0.1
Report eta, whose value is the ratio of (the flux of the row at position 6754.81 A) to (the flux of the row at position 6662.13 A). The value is 0.97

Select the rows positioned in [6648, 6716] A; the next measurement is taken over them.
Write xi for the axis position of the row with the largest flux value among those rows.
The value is 6655.99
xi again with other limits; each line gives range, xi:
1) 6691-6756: 6742.38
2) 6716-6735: 6733.07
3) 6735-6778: 6742.38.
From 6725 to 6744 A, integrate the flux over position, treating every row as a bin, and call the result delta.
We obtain 259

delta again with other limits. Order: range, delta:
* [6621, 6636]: 210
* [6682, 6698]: 211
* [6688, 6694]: 78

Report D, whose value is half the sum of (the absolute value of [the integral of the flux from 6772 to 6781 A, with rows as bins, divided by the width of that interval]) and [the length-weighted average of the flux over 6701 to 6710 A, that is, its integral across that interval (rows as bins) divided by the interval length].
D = 13.3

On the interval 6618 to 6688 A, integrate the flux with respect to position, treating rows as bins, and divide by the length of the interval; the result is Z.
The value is 13.4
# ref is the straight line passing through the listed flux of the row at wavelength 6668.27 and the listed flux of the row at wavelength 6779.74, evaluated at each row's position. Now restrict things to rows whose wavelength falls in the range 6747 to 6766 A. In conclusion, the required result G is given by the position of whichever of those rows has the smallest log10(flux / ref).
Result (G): 6761.03 A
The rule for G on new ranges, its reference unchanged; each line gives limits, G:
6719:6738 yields 6723.77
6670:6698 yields 6671.34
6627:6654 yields 6640.69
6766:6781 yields 6767.26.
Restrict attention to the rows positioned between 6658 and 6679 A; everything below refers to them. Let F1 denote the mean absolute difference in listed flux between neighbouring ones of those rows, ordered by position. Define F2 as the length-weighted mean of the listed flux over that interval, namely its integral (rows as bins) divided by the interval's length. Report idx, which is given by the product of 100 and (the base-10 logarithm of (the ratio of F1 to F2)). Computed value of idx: -152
